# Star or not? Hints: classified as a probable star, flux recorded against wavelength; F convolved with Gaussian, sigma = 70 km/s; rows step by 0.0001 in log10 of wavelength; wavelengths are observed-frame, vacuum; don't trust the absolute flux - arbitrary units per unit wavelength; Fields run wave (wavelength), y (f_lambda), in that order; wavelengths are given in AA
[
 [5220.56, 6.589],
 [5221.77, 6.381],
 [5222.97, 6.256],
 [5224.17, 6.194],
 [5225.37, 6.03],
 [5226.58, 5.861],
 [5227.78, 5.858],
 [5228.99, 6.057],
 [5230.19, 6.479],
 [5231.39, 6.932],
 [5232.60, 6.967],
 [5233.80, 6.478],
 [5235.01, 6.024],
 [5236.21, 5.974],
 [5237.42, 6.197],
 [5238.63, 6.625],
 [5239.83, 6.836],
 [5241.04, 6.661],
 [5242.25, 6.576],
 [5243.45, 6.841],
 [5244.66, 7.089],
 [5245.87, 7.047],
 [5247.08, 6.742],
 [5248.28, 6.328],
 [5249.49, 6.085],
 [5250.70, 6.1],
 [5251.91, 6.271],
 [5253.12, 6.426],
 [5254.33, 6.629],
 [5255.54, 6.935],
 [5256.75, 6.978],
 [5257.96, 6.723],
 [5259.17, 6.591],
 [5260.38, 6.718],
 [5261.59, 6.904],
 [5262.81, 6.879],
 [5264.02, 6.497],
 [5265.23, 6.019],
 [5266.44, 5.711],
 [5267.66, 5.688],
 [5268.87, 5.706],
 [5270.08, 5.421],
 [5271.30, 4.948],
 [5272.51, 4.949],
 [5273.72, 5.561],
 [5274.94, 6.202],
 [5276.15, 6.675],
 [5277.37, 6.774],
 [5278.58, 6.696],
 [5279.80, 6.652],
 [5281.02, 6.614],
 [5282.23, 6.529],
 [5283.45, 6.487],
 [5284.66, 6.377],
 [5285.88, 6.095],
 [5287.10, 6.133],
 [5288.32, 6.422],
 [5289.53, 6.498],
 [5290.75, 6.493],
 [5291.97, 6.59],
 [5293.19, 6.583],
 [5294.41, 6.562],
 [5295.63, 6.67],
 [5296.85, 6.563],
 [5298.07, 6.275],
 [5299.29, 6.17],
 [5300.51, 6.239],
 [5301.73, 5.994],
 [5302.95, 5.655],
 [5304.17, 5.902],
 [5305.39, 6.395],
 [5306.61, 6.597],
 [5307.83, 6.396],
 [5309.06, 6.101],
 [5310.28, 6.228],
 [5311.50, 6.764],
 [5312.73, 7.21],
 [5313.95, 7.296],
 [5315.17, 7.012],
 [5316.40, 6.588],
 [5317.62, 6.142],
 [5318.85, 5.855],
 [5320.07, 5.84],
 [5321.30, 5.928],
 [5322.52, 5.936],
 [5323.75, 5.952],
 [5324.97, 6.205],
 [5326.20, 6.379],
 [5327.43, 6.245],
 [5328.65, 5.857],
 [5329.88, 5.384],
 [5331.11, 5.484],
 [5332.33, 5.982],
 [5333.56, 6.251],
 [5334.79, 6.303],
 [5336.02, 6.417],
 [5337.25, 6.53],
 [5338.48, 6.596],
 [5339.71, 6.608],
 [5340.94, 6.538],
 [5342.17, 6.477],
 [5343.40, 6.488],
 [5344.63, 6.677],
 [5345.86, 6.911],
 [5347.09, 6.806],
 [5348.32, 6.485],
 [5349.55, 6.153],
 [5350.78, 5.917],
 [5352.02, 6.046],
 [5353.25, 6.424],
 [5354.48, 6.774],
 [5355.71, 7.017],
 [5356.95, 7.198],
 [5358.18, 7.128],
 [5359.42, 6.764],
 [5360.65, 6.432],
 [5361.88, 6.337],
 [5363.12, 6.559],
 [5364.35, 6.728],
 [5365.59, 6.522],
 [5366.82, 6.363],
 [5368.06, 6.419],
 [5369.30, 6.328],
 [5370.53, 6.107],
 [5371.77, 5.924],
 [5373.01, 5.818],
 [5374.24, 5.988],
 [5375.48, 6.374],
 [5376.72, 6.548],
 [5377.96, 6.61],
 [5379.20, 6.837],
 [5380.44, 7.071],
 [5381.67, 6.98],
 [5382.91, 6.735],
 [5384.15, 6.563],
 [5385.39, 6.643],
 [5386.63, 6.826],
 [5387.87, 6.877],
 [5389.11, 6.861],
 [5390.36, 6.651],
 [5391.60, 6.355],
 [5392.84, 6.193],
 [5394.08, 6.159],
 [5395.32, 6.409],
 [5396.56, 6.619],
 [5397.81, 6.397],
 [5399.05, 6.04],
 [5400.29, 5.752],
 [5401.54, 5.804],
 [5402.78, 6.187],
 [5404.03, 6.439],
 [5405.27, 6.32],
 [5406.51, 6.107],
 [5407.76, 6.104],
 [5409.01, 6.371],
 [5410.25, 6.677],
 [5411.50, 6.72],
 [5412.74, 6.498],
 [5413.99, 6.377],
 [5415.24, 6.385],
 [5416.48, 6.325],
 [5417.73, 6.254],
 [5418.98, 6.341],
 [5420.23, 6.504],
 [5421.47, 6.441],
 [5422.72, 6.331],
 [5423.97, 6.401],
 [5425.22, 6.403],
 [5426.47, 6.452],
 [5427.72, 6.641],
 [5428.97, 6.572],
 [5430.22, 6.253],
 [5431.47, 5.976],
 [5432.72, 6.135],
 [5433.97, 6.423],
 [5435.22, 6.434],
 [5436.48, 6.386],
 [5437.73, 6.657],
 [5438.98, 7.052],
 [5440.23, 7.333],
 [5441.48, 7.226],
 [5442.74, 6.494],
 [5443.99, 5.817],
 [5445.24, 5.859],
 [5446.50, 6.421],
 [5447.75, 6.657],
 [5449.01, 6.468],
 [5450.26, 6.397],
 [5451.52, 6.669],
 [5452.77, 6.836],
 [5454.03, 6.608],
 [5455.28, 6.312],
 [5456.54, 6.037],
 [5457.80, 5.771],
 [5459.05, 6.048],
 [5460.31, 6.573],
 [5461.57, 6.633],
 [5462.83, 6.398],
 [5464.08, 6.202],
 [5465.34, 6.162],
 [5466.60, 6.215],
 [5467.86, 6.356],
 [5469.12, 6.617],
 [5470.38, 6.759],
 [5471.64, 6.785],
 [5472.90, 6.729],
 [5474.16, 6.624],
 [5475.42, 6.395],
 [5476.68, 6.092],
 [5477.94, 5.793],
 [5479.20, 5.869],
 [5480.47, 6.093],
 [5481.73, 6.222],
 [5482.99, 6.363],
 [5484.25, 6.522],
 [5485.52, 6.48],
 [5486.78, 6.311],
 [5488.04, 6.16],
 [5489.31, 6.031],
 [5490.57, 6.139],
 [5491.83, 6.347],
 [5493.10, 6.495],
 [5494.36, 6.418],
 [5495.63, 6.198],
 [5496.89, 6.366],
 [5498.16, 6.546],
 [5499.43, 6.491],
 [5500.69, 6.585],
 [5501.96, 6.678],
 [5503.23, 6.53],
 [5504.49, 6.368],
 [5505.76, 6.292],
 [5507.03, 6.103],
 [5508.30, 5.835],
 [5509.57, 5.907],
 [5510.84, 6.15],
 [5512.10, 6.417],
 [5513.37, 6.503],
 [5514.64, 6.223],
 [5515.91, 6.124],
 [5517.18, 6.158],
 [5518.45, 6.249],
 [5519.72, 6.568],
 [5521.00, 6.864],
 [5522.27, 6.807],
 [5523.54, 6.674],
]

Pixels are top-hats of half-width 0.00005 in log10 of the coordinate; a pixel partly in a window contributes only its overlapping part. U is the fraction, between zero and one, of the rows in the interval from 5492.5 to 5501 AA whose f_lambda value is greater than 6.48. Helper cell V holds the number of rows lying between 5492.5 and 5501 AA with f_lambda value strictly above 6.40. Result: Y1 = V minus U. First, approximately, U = 0.6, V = 5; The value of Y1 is 4.4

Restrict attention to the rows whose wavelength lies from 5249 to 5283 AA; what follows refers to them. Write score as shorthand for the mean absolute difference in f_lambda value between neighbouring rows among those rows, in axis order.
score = 0.21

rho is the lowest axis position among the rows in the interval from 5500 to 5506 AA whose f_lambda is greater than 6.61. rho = 5501.96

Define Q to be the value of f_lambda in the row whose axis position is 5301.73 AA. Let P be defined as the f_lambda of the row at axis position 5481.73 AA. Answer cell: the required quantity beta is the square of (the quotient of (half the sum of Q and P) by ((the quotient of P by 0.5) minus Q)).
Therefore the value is 0.90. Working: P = 6.222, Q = 5.994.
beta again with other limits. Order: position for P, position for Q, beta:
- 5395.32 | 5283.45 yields 1.04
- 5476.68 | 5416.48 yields 1.12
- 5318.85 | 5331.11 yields 0.83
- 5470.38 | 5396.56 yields 0.94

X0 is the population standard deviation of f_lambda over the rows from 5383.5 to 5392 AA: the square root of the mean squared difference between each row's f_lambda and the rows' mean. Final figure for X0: 0.17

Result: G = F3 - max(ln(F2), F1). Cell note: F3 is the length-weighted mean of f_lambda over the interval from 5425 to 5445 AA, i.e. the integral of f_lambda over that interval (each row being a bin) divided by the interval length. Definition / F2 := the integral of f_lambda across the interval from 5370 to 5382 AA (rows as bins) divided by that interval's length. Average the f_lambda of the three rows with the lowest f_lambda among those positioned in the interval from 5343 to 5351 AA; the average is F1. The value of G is 0.32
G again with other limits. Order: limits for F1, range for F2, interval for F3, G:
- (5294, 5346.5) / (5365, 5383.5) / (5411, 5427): 0.91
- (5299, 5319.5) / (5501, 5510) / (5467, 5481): 0.57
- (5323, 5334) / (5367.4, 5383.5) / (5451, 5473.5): 0.85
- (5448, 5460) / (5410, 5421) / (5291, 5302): 0.47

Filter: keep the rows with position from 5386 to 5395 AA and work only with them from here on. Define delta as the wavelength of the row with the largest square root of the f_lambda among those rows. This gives 5387.87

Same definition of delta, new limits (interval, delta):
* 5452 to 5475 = 5452.77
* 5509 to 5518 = 5513.37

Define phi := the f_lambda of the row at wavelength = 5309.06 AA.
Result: 6.101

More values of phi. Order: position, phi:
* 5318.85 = 5.855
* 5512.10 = 6.417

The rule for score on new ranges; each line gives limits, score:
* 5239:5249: 0.22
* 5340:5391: 0.18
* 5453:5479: 0.20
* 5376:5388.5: 0.15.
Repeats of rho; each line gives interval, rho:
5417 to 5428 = 5427.72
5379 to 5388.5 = 5379.20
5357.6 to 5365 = 5358.18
